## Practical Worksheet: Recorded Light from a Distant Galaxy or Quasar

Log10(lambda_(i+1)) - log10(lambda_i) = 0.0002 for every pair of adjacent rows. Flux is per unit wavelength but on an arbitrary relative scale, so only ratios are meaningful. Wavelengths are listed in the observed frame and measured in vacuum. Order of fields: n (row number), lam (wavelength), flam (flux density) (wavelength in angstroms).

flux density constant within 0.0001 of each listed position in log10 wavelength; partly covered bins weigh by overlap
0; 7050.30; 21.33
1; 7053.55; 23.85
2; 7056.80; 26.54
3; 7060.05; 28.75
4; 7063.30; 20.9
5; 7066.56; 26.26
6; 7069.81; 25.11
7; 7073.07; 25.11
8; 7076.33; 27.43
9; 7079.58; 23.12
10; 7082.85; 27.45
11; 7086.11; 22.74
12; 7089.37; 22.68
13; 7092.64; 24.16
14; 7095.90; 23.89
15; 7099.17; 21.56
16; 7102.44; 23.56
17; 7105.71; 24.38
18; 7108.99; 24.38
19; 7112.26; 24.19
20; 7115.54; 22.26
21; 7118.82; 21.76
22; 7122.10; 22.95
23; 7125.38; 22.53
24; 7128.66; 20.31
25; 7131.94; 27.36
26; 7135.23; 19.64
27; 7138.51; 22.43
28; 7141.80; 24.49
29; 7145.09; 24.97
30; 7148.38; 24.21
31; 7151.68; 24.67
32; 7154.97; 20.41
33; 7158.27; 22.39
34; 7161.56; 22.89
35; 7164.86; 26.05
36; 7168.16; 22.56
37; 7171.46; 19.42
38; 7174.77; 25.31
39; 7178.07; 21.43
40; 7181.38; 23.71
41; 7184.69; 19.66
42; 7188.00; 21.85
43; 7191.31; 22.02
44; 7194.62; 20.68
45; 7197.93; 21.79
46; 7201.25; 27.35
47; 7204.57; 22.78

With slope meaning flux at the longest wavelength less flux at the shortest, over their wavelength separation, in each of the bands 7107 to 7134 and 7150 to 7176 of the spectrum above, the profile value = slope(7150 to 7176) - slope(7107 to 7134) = -0.10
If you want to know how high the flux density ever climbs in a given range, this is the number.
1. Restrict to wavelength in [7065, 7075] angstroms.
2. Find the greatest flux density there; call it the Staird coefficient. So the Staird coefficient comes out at 26.26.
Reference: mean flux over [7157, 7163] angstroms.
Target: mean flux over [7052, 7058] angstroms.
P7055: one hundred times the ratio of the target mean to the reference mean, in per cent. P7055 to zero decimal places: 111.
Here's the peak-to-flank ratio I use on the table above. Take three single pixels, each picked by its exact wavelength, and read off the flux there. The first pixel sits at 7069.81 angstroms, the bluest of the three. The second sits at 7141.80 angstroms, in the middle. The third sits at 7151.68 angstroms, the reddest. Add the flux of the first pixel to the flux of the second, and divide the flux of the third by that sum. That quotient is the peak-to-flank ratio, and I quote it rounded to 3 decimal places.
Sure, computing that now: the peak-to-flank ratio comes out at 0.497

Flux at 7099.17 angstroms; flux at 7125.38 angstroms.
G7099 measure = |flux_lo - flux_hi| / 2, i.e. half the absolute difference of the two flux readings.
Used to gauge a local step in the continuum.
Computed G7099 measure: 0.5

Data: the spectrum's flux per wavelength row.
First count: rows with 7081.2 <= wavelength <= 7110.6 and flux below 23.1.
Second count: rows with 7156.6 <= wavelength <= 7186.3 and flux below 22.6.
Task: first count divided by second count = 0.60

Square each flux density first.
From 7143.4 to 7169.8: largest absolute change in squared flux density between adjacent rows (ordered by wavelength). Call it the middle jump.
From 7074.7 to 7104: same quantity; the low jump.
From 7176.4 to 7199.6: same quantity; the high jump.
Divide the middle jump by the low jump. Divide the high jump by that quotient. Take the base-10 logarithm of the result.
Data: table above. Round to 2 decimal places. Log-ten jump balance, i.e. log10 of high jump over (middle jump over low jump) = 2.33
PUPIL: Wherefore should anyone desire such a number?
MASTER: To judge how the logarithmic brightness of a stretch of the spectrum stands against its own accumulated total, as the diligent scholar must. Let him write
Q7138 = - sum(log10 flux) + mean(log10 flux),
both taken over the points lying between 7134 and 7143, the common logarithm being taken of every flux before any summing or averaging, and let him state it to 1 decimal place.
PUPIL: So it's -2.7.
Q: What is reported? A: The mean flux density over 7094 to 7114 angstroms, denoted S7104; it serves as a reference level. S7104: 23.7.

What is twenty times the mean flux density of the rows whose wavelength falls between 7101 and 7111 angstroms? 482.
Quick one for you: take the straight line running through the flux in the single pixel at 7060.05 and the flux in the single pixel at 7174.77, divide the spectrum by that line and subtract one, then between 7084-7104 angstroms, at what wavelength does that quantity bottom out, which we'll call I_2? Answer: 7099.17 angstroms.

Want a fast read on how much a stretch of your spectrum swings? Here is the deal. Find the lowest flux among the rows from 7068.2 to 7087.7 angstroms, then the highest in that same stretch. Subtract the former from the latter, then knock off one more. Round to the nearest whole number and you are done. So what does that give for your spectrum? 4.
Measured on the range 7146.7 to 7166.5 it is 5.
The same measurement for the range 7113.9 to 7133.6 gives 6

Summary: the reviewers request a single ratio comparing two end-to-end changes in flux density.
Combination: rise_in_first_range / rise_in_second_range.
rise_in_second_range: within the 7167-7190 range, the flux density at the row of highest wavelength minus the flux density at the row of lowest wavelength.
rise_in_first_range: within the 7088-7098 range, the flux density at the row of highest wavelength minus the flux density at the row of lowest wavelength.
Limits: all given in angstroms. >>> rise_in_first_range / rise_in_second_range -1.7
